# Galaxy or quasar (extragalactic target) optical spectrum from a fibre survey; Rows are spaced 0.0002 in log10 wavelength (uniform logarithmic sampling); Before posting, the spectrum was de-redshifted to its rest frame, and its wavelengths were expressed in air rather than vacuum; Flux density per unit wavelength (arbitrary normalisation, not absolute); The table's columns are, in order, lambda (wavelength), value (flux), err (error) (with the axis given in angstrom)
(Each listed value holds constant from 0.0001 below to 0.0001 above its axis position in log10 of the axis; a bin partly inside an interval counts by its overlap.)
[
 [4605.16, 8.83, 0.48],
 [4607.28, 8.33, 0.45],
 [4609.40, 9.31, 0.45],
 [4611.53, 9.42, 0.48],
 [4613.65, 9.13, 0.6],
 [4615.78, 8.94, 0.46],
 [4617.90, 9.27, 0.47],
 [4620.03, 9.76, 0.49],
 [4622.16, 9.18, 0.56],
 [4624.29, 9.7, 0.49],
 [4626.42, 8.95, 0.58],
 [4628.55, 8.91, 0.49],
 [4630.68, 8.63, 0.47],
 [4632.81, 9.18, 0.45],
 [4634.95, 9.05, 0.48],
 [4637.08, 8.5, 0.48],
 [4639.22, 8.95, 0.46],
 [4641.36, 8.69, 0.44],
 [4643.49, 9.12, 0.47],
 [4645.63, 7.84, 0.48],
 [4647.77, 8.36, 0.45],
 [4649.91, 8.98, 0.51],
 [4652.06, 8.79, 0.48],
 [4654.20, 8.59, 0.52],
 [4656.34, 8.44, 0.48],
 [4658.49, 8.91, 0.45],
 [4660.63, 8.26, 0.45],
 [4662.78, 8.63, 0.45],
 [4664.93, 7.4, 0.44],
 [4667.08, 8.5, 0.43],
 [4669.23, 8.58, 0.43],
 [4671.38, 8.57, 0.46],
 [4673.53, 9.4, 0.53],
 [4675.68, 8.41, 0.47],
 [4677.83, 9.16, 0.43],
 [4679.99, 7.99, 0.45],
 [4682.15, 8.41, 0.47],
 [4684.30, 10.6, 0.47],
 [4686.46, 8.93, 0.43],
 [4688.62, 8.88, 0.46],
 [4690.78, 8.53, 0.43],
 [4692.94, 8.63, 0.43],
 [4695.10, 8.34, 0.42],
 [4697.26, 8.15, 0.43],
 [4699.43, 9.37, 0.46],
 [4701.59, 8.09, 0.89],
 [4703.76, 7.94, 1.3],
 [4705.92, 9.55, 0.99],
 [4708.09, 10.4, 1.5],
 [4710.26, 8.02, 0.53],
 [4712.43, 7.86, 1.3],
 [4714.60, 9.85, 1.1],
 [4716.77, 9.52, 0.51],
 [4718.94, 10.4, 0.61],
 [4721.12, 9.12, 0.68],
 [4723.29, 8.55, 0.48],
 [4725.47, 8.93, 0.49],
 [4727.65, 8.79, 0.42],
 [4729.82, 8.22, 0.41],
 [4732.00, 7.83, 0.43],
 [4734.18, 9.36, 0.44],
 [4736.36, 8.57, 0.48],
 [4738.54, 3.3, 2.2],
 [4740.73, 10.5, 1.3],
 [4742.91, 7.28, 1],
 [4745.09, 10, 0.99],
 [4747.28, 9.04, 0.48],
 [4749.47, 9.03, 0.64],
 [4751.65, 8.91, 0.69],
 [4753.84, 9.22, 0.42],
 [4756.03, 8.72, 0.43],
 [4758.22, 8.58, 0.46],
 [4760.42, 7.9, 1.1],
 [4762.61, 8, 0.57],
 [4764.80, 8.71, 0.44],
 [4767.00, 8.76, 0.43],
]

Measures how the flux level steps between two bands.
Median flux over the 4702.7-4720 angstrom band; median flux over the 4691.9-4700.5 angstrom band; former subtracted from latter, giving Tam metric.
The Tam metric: -1.05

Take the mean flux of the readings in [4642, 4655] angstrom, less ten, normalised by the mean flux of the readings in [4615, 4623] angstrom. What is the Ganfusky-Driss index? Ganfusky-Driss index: -0.149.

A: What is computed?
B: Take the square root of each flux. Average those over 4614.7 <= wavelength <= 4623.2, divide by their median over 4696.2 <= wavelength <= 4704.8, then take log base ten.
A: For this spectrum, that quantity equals 0.029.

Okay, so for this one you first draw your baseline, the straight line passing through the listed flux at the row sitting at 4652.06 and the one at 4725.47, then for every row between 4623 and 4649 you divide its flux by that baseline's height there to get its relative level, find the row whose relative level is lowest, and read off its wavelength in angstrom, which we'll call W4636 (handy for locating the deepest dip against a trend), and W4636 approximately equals 4645.63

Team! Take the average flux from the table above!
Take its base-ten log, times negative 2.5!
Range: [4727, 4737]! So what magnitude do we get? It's -2.33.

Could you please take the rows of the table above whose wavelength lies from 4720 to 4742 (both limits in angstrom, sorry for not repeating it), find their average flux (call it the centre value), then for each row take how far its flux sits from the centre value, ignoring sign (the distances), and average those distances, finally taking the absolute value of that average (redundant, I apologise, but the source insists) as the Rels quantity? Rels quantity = 1.1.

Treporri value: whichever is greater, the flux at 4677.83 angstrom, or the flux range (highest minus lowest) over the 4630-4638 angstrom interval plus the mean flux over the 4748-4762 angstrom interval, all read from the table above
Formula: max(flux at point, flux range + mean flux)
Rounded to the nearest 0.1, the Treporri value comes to 9.4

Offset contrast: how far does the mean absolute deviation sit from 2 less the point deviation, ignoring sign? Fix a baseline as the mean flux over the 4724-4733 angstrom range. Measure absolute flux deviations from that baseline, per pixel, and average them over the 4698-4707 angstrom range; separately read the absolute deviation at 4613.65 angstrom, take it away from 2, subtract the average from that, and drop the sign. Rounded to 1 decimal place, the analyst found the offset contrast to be 0.6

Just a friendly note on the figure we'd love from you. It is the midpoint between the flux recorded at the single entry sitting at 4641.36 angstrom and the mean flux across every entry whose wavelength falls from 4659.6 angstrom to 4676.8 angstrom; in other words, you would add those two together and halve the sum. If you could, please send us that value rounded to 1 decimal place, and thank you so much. 8.6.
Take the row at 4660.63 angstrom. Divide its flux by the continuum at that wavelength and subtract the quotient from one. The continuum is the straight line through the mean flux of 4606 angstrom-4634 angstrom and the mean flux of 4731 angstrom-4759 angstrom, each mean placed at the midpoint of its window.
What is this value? 0.07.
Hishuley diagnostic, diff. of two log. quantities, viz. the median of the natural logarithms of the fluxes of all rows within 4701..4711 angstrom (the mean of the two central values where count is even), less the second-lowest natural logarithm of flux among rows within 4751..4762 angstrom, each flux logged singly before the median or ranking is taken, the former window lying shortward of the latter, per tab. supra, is -0.06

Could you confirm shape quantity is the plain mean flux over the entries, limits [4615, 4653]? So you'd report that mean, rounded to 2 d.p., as 8.93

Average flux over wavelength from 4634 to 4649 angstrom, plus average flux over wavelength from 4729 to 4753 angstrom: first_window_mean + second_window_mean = 17.0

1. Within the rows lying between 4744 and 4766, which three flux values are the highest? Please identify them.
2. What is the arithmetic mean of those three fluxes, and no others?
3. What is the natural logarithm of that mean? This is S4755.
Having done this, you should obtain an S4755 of 2.24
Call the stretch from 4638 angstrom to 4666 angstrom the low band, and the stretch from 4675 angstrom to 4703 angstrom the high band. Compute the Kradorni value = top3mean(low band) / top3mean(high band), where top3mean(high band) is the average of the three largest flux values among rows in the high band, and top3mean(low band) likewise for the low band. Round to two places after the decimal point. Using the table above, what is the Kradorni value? 0.93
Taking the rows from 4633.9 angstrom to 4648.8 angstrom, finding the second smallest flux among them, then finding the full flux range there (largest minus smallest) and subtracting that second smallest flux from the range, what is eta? -7.1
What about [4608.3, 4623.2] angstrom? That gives -8.3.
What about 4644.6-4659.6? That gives -7.2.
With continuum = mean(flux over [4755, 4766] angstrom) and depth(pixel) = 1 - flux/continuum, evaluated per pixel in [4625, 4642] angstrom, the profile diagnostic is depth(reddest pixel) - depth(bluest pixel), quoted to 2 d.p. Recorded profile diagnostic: 0.03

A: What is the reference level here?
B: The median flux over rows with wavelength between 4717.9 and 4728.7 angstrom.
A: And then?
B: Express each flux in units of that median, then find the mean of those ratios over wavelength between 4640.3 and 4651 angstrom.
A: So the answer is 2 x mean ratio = 1.926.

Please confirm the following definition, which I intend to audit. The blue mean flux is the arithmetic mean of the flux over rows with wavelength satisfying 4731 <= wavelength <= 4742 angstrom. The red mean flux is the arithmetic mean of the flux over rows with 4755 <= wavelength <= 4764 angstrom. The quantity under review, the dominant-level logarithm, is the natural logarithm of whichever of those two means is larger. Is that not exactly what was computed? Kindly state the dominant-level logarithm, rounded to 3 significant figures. 2.12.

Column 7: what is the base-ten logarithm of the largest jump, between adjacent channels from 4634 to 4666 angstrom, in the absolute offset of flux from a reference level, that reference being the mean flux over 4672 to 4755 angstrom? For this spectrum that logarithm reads 0.09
